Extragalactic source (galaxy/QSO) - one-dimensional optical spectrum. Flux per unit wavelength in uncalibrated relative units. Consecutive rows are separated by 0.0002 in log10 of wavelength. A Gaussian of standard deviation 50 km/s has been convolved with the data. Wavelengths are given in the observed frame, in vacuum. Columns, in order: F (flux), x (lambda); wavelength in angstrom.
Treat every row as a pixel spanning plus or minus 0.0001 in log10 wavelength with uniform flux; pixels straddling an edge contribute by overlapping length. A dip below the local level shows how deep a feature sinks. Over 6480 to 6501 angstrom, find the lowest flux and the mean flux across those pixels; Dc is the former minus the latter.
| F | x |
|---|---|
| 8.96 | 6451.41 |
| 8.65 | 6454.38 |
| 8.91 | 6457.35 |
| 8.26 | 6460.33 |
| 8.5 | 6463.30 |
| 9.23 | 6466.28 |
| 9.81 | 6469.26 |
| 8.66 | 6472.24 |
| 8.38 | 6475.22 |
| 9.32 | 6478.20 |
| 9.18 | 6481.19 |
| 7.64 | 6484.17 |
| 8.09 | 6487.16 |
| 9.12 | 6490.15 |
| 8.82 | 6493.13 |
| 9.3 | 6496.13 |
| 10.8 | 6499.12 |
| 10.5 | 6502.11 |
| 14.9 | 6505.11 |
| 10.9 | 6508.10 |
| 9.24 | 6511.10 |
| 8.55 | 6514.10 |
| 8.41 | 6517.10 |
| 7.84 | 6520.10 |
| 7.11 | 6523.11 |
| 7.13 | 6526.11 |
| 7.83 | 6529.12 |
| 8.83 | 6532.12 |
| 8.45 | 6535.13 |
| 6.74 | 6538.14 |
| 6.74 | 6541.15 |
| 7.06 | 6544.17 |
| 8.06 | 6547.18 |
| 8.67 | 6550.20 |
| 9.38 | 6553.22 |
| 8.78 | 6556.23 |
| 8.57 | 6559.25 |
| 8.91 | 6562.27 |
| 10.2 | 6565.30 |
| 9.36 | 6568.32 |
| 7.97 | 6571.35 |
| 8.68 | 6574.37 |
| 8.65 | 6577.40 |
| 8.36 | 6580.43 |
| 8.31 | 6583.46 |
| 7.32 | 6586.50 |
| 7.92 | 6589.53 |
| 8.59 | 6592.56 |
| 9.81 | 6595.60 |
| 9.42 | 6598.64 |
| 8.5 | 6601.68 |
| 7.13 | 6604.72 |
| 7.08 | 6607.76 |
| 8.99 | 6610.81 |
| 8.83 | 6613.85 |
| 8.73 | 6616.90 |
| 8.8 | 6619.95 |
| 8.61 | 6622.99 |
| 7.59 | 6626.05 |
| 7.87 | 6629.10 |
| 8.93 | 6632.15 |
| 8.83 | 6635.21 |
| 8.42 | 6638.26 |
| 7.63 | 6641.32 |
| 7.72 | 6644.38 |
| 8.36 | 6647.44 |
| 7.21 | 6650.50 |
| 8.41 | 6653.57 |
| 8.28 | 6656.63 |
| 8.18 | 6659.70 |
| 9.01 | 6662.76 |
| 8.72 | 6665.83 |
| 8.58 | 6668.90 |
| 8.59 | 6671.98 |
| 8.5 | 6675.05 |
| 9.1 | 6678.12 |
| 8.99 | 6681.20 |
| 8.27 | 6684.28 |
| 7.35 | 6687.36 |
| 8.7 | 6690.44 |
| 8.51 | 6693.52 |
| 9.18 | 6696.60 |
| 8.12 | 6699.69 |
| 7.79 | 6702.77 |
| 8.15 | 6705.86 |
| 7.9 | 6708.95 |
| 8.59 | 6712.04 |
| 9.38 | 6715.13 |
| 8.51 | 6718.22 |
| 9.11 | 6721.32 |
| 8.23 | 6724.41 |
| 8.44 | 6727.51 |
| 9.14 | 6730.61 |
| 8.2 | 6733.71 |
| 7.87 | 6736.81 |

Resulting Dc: -1.4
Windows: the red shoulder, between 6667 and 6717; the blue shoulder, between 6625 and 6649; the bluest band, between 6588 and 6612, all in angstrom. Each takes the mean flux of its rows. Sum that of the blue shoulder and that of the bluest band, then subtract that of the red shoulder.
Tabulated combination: 8.12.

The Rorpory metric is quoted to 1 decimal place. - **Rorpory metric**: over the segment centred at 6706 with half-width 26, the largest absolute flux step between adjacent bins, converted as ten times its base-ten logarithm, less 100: -98.7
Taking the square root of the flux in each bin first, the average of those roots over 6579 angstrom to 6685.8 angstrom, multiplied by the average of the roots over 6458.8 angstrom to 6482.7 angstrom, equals 8.64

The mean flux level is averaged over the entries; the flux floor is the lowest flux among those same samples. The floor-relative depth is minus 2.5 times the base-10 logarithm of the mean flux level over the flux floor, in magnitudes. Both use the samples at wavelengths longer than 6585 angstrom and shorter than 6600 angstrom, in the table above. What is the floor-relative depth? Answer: -0.18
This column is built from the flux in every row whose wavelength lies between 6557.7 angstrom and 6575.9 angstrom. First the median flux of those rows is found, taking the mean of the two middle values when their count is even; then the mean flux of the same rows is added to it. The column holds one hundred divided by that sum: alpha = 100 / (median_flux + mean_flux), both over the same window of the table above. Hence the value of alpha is 5.6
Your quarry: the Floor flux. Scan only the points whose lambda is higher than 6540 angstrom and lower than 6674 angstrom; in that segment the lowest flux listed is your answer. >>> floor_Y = 6.74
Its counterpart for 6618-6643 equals 7.59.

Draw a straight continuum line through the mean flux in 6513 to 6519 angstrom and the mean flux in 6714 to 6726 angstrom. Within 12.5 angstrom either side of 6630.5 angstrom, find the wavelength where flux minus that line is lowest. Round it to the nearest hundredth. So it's 6626.05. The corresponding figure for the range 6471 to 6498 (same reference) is 6484.17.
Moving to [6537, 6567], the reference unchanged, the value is 6541.15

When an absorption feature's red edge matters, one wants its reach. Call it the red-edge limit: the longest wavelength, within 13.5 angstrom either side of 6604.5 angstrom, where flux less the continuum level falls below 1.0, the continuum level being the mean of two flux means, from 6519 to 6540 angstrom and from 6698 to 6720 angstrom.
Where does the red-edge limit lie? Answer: 6616.90 angstrom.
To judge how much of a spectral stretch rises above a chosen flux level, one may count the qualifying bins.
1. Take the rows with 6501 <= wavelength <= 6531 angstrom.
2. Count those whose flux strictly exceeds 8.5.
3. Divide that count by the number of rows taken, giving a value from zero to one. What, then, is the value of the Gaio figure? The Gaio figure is 0.5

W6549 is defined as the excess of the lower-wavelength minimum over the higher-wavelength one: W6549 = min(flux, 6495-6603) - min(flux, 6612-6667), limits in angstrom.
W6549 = -0.5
